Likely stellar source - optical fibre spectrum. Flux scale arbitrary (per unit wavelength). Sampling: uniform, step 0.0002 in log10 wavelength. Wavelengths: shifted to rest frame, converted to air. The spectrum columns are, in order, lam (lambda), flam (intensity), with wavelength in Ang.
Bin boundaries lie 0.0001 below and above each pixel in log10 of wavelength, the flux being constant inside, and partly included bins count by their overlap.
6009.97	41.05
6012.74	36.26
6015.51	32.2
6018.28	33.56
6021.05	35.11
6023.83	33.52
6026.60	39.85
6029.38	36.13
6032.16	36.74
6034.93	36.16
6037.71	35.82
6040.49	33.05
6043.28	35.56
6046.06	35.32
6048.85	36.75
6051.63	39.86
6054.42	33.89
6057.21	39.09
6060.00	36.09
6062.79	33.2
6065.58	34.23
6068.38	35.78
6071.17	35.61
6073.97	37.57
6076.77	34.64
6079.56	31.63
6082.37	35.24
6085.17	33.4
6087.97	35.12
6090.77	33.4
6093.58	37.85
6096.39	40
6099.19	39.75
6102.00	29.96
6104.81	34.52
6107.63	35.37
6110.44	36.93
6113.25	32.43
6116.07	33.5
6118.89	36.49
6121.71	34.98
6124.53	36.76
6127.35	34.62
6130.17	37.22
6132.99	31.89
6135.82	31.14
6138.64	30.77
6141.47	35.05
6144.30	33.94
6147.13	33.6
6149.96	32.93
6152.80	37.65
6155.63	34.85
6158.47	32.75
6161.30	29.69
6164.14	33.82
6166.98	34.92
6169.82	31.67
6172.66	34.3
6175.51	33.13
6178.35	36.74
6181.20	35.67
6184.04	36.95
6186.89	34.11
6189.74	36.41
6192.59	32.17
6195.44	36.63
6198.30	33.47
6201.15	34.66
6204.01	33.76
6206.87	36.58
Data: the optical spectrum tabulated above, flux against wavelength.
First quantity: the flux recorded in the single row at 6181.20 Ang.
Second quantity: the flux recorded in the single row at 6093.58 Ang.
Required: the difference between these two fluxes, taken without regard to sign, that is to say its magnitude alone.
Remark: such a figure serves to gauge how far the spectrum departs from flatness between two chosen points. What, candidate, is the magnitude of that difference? 2.2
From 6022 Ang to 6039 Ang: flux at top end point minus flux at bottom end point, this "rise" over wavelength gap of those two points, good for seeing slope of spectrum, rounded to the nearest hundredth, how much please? 0.17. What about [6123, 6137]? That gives -0.50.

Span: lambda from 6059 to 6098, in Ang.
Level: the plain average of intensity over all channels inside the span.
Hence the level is 35.3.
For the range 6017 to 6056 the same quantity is 35.8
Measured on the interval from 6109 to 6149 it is 34.2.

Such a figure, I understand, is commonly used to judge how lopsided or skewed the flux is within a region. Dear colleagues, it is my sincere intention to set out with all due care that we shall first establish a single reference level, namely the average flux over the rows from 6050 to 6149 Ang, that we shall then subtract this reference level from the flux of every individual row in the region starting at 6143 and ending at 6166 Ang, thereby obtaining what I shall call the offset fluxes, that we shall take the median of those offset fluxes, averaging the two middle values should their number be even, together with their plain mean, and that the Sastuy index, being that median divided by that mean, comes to 1.0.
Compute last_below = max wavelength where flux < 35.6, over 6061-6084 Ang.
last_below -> 6082.37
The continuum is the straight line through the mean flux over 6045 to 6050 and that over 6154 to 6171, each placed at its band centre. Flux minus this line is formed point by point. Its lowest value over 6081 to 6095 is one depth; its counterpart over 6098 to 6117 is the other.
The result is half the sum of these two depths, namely -3.1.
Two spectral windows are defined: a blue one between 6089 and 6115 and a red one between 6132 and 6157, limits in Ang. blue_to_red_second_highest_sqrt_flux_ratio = 1.06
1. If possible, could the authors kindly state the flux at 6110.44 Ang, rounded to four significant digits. 36.93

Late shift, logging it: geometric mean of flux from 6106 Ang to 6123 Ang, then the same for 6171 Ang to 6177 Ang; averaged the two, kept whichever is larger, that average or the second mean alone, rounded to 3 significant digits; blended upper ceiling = 34.3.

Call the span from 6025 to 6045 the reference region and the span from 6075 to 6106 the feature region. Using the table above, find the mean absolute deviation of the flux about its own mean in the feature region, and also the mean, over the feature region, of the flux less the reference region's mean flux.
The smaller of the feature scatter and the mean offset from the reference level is -1.1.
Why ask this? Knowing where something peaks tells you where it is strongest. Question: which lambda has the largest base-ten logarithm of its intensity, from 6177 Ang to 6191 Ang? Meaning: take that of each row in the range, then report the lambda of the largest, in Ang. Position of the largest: 6184.04 Ang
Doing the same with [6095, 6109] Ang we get 6096.39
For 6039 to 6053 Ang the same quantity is 6051.63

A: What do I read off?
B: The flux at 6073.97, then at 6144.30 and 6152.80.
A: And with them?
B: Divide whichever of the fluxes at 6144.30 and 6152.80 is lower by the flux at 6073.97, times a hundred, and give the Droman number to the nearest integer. 90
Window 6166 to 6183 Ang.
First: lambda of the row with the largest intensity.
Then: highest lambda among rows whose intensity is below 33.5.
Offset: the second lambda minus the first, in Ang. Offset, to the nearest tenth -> -2.8 Ang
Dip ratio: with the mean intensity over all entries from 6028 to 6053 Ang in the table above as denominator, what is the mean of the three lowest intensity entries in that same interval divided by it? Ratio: 0.958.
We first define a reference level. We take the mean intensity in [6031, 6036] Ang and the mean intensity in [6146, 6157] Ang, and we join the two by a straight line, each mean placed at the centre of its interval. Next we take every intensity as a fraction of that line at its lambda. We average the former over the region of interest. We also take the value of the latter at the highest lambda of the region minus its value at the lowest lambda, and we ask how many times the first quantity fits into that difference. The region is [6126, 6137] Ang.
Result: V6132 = -0.10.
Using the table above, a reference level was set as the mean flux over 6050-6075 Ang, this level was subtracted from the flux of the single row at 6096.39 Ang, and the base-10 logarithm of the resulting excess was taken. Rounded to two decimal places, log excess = 0.59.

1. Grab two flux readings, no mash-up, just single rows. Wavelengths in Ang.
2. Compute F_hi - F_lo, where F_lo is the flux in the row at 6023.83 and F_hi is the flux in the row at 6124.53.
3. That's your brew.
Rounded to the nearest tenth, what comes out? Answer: 3.2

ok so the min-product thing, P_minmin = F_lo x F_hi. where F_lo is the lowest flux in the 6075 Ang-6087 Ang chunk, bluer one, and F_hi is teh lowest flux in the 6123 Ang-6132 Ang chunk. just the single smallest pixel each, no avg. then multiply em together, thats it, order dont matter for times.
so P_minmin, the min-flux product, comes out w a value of 1095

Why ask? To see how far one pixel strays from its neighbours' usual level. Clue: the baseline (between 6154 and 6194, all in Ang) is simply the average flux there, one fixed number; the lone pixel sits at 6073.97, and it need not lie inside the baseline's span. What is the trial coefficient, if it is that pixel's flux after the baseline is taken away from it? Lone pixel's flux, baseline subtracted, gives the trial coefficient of 3.5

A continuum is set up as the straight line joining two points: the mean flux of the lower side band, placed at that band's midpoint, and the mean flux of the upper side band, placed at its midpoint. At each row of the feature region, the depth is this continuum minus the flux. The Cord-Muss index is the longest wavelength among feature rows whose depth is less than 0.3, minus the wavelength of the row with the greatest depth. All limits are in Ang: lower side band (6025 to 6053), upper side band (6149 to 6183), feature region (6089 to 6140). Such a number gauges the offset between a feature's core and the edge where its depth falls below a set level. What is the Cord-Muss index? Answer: 28.2 Ang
